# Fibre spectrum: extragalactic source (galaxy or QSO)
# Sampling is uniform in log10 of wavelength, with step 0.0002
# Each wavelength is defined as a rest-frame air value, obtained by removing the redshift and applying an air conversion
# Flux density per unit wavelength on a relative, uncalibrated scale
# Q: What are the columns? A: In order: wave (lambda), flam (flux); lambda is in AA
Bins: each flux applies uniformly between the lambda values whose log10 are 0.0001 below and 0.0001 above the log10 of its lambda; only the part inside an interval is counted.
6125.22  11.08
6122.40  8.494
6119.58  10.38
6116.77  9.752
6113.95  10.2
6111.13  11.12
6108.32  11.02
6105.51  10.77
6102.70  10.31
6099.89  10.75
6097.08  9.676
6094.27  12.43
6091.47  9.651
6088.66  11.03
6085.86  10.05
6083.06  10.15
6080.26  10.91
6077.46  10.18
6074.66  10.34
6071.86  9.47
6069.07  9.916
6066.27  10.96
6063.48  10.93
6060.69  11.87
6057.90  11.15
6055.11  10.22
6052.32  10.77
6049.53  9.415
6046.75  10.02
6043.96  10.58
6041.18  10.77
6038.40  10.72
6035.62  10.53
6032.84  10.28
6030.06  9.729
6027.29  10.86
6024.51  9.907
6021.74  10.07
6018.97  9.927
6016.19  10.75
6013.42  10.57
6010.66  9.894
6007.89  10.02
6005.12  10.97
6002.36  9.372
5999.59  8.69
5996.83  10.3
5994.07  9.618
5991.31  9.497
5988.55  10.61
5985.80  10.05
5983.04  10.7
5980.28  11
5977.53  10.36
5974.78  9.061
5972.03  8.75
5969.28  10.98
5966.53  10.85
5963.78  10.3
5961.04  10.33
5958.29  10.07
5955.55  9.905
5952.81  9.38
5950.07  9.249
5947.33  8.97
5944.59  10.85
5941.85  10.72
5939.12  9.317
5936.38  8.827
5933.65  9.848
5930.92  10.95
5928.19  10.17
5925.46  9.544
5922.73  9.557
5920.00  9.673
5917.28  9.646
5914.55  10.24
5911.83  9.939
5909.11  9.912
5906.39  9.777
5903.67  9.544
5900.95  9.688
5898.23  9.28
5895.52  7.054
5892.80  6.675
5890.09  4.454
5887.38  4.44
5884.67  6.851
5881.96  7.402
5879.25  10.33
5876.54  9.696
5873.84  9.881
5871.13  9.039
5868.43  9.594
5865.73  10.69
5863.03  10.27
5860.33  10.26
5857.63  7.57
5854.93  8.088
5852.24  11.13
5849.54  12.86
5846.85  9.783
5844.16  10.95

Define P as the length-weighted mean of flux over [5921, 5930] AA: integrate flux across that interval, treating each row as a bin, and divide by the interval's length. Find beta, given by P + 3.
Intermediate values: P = 9.8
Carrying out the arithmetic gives 12.8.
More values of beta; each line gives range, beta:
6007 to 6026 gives 13.2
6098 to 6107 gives 13.6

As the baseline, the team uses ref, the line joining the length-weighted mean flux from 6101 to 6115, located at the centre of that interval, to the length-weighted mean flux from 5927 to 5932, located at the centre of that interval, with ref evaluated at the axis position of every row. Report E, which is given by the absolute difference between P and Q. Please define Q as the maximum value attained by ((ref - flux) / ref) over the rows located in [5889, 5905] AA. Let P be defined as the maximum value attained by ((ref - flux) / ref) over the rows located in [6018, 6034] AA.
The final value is 0.5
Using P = 0.09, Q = 0.58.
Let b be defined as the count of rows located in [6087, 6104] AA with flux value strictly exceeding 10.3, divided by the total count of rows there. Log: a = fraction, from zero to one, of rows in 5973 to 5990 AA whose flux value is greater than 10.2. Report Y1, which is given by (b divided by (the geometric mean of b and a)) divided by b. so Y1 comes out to 1.5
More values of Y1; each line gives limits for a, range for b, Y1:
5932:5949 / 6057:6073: 2.1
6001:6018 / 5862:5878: 3.5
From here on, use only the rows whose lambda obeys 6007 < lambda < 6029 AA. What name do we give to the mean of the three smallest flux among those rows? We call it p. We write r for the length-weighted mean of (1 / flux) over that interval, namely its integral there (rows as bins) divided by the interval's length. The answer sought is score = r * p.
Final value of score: 0.969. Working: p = 9.9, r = 0.098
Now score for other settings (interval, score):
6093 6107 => 0.957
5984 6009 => 0.931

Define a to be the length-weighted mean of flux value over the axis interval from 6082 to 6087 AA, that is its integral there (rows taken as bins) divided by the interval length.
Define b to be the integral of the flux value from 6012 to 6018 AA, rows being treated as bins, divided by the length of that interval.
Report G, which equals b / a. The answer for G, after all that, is 1.05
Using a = 10.1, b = 10.6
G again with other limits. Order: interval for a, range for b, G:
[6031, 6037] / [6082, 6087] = 0.98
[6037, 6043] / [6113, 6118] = 0.93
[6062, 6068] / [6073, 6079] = 0.94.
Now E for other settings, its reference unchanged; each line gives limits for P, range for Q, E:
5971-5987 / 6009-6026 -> 0.1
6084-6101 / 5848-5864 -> 0.2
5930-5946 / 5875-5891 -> 0.4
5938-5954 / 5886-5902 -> 0.4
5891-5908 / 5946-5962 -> 0.2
